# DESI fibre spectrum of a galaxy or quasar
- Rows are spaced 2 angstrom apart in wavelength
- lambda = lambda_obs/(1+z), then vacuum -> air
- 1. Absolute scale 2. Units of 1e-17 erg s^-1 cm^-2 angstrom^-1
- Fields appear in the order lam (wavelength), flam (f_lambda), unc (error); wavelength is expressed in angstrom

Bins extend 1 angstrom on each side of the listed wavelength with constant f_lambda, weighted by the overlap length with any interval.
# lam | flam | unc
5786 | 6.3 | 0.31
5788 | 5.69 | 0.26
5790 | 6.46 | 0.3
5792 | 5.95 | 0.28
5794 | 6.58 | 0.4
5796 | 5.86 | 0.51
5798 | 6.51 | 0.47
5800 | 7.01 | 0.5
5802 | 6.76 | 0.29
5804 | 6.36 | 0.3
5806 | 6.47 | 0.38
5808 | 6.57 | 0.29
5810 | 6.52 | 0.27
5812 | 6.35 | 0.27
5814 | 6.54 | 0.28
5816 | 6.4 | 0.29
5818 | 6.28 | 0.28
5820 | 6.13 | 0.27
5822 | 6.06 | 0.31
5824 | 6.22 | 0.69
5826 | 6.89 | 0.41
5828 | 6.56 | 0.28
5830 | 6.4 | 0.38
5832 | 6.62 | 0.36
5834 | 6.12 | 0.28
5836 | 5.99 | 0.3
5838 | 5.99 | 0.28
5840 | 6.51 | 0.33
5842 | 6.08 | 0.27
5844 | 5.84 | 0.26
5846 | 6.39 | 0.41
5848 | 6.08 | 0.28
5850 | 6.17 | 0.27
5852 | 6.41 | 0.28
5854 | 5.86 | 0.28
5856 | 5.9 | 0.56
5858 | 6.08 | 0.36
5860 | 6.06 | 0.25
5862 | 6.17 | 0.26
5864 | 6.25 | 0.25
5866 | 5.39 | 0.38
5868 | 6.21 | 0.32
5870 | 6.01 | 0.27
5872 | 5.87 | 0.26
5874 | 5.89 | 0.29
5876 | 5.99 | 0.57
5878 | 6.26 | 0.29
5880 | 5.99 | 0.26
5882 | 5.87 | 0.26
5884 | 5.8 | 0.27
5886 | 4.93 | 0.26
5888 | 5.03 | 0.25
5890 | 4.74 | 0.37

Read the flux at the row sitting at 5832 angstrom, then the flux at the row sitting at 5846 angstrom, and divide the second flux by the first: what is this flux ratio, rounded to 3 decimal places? 0.965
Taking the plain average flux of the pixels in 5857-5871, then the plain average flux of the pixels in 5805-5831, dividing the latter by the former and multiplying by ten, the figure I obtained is 10.65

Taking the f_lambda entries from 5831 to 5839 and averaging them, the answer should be 6.18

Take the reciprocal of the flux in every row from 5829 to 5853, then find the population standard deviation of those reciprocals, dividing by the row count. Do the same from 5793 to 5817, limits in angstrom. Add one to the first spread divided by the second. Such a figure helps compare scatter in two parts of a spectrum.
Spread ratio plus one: 1.9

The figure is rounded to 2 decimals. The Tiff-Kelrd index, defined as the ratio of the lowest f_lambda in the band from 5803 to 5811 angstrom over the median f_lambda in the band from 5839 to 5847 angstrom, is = 1.02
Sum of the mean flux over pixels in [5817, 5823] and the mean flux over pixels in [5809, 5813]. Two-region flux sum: 12.59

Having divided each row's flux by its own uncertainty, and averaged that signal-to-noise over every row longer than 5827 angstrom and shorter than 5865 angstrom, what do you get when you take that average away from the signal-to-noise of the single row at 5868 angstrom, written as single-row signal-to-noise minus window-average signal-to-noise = -1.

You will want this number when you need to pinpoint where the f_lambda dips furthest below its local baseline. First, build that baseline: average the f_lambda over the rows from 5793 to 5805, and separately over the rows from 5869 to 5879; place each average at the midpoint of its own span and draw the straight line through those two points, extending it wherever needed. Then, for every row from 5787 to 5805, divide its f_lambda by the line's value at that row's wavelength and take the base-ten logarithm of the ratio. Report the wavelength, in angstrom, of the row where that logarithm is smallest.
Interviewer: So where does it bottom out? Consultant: 5788 angstrom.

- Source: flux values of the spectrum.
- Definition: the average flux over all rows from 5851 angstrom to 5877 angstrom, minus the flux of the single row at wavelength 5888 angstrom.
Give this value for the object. 1.0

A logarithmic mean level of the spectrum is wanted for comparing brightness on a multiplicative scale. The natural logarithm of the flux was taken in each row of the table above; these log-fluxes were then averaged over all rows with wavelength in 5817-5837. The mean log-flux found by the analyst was 1.844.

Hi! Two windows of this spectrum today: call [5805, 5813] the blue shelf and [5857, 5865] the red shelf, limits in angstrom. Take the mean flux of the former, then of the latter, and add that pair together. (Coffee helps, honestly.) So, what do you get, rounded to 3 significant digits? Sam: 12.6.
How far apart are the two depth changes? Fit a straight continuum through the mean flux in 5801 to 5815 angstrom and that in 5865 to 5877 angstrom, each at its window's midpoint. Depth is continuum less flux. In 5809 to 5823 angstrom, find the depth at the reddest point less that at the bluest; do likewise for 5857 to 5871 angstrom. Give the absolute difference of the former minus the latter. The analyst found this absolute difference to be 0.4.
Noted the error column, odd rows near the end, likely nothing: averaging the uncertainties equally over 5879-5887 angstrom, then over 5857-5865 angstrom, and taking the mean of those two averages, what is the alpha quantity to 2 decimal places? 0.27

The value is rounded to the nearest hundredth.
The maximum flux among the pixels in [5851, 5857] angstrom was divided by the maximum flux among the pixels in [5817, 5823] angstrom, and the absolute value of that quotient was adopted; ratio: 1.02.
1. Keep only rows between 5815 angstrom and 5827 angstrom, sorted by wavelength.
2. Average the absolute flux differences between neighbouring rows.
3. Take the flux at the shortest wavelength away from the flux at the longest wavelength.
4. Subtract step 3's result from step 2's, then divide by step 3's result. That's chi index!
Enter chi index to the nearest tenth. -0.5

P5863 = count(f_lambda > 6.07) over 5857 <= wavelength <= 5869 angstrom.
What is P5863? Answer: 4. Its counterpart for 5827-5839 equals 4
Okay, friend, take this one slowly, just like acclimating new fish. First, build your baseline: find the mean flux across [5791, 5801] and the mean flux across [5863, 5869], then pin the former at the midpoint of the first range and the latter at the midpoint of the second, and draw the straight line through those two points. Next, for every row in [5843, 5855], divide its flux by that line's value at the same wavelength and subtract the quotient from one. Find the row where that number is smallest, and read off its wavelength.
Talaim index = 5852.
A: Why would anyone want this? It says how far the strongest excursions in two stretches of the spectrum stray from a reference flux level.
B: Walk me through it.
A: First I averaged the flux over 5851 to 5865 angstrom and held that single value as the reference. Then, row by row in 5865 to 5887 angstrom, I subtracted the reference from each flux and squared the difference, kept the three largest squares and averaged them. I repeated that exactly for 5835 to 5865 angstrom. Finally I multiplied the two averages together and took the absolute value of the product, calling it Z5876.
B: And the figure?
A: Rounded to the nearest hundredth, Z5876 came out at 0.07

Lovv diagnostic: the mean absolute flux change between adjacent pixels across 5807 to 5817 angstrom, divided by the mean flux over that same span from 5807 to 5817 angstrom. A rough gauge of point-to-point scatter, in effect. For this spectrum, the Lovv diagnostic 0.021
